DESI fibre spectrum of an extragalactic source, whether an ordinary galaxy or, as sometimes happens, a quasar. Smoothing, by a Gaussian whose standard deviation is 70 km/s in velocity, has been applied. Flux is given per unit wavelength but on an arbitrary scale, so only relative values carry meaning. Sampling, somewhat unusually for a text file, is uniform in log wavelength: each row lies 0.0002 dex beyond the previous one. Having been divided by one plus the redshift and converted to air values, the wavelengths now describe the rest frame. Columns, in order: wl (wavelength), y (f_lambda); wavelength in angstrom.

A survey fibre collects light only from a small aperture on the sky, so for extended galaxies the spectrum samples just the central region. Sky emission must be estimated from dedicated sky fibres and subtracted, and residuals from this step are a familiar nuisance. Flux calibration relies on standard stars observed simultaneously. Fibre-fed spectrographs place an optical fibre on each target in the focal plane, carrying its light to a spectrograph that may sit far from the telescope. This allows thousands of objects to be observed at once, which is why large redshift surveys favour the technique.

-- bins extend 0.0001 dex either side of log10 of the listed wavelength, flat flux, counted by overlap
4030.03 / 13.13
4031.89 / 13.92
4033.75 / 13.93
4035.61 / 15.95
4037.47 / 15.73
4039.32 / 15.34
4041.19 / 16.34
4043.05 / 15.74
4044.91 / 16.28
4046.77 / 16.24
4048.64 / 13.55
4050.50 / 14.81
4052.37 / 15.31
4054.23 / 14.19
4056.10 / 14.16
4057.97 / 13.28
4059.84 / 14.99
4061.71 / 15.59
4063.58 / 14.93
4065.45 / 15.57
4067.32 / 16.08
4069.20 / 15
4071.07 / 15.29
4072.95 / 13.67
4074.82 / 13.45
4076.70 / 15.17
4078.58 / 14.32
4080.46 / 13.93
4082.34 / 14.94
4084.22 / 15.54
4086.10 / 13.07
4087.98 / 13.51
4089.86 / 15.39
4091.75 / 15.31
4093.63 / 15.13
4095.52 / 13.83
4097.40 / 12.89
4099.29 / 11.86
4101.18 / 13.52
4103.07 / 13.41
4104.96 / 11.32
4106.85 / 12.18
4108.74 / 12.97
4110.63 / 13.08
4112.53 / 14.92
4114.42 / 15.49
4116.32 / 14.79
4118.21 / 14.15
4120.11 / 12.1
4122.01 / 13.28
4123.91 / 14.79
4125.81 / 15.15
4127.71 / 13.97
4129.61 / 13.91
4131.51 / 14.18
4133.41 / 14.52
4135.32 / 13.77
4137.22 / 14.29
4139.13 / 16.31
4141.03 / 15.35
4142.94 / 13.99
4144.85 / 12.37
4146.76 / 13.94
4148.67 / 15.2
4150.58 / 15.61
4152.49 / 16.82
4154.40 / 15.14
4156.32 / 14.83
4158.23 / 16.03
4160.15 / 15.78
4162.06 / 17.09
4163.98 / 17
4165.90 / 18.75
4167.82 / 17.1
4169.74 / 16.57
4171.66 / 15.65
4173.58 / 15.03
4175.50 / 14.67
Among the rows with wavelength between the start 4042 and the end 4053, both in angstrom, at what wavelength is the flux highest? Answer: 4044.91 angstrom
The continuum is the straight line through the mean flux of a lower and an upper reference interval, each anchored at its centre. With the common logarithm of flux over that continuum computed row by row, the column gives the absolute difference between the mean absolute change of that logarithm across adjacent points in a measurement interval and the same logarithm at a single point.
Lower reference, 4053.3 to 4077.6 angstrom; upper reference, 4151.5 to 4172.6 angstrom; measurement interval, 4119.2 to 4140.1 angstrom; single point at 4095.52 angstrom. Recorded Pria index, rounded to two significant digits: 0.067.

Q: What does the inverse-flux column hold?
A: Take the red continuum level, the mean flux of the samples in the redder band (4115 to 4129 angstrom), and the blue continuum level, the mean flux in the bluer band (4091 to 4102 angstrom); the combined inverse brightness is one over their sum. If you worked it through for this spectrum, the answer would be 0.0360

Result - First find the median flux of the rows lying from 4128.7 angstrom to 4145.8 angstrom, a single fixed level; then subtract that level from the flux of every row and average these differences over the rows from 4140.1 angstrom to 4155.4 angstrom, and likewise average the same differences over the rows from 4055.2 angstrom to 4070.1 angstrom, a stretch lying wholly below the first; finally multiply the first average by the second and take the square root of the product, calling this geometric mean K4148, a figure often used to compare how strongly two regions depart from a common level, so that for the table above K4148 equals 0.69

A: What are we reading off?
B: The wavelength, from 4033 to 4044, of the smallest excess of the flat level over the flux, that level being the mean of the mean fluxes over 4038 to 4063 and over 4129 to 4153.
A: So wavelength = 4041.19 angstrom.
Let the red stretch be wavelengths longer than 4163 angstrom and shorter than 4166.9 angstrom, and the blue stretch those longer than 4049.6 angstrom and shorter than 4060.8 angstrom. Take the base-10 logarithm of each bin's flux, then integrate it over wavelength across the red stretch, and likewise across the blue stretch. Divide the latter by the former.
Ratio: 2.7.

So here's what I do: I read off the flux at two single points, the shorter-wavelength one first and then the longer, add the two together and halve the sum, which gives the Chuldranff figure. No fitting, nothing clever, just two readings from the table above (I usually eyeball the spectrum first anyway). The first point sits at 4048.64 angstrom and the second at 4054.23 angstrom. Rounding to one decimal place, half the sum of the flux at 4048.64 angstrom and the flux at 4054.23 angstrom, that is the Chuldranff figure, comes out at 13.9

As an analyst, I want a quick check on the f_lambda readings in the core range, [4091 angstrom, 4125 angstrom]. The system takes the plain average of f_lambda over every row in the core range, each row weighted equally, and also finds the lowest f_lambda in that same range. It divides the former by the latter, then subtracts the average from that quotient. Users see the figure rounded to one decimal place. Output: -12.4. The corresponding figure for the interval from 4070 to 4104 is -12.9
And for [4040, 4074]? -13.9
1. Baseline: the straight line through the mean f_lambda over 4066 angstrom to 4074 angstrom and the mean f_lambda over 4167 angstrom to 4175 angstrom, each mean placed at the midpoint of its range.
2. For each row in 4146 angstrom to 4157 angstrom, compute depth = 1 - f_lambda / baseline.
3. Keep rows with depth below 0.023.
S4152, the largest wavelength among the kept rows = 4152.49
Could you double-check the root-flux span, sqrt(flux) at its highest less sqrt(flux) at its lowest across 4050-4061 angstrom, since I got 0.27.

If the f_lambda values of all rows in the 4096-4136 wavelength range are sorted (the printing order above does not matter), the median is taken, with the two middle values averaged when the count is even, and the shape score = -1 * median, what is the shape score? -13.8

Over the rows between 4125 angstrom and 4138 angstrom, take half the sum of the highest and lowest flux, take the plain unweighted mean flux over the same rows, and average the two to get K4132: 14.4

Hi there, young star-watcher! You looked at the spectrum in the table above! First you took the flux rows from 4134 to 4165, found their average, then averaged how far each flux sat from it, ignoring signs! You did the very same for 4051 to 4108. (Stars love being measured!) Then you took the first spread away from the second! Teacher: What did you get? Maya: 0.0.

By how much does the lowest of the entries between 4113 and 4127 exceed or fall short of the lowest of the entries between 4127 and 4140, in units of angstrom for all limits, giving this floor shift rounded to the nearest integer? -2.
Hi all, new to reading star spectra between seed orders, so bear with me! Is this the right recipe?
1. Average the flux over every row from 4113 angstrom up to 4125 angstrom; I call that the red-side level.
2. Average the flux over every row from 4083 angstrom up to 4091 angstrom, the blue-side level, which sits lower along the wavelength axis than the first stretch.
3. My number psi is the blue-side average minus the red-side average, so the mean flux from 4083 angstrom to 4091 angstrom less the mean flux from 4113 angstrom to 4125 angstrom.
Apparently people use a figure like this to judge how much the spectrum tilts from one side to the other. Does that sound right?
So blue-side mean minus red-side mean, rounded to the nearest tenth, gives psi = 0.3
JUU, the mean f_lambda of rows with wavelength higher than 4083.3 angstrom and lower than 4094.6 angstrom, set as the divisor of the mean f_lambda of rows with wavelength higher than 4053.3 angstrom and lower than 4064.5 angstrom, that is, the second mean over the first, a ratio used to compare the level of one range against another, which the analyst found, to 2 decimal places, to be 0.99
